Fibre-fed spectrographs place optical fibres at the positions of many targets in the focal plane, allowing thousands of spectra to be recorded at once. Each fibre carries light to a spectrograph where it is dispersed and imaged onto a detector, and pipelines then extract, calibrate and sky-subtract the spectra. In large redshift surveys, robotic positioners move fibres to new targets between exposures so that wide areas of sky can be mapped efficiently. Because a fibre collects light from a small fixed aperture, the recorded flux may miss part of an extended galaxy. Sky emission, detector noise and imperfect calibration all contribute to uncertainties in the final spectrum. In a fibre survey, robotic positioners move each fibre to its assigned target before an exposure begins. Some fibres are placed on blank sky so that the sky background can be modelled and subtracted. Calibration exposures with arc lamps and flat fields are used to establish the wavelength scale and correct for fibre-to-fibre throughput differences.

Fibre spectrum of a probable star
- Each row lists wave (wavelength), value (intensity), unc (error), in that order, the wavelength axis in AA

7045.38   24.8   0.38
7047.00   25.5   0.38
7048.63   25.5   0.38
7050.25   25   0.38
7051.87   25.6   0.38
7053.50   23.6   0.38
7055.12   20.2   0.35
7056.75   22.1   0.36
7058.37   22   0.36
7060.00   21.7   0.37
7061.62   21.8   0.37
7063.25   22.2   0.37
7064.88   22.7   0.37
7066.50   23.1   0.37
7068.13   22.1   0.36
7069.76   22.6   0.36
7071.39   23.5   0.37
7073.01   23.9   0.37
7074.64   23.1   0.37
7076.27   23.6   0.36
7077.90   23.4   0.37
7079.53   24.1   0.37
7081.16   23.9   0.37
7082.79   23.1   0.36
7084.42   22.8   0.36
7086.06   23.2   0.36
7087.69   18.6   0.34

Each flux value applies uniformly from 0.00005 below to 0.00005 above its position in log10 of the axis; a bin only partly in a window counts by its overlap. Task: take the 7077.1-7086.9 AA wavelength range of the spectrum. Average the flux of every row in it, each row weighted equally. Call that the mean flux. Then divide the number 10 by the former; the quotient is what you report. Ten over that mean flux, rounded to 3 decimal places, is 0.427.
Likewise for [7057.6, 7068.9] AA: 0.450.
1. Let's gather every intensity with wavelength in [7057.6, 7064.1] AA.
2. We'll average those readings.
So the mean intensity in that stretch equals 21.9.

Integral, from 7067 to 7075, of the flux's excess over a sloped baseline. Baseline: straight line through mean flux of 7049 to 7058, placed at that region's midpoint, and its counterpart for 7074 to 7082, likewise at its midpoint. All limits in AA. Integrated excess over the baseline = -4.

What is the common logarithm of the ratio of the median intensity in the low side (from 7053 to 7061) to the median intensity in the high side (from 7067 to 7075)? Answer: -0.021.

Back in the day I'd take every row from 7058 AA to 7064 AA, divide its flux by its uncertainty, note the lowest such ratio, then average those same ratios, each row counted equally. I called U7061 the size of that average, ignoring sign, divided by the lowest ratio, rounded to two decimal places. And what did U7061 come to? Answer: 1.02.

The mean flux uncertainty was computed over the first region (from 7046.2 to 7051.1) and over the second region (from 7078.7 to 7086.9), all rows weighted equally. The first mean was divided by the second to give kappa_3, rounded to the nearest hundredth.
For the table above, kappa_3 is 1.04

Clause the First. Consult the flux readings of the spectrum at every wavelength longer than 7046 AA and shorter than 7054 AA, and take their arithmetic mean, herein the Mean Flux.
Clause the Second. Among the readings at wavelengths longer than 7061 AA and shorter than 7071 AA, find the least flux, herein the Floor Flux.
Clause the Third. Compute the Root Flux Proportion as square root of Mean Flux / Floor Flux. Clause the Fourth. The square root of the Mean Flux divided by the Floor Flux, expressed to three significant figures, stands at 1.07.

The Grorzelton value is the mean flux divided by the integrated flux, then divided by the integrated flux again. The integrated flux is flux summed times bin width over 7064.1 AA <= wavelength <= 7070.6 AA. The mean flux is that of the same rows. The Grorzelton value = 0.0010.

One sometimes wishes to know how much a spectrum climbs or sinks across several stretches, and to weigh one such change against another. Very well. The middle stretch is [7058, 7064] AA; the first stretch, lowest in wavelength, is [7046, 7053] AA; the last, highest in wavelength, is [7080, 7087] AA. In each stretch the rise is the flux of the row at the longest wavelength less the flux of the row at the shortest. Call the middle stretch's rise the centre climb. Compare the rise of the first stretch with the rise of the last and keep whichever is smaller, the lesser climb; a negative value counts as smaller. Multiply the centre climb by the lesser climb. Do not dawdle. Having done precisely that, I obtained -0.1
